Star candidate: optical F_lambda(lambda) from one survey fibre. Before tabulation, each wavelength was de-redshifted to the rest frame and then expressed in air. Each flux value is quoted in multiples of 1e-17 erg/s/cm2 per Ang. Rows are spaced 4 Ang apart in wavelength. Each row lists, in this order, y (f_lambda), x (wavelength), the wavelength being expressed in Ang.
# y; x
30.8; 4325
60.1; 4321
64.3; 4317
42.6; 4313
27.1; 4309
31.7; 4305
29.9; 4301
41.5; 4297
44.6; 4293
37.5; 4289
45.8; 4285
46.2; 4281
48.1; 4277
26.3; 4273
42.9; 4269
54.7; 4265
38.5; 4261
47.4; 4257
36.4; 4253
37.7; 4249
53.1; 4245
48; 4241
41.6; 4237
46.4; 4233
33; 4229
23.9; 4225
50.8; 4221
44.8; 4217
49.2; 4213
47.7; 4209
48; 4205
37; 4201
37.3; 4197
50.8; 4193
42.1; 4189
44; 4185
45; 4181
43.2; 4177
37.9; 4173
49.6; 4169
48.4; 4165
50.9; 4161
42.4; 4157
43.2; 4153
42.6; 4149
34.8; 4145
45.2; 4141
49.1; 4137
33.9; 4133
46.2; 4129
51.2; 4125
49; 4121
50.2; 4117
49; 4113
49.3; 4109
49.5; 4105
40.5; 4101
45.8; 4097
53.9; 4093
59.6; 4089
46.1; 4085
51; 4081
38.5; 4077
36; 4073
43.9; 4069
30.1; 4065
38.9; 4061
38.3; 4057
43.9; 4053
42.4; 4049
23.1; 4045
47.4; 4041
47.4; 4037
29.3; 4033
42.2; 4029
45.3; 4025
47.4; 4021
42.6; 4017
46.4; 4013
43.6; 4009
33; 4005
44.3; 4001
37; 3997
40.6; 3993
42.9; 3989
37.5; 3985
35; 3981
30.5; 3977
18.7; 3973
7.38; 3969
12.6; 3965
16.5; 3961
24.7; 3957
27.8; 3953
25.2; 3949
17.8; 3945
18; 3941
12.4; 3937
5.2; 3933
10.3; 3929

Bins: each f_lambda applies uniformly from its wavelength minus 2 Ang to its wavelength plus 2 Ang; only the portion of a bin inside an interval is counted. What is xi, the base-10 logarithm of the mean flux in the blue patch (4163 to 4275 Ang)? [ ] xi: 1.63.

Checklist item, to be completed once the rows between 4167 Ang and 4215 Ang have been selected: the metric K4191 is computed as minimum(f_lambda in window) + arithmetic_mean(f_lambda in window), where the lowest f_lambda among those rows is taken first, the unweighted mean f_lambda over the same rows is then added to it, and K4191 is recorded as 81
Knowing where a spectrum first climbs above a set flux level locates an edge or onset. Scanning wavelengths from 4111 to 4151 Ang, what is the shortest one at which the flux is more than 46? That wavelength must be 4113 Ang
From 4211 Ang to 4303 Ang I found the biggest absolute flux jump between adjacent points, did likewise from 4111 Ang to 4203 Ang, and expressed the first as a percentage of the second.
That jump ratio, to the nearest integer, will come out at 177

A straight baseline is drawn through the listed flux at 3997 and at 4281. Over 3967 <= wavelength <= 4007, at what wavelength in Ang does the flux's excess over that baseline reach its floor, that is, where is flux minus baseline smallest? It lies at 3969 Ang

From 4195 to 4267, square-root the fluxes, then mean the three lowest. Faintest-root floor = 5.56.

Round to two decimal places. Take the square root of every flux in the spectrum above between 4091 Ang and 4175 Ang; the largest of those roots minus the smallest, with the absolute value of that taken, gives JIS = 1.52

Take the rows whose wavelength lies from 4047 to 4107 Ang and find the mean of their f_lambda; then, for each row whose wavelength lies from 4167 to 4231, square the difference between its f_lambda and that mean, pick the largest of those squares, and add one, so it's 401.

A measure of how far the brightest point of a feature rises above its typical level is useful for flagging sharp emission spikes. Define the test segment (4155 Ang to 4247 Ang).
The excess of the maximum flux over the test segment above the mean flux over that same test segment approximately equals 9.0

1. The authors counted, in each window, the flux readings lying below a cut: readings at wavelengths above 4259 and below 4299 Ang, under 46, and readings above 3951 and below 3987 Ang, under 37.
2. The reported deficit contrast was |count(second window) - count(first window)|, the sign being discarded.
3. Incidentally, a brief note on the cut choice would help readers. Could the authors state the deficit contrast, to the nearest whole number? 1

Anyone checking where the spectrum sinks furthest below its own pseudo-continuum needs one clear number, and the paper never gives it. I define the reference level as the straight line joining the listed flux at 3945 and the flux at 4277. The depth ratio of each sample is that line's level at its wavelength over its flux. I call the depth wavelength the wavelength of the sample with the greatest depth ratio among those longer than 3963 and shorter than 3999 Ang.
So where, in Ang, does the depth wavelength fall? 3969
